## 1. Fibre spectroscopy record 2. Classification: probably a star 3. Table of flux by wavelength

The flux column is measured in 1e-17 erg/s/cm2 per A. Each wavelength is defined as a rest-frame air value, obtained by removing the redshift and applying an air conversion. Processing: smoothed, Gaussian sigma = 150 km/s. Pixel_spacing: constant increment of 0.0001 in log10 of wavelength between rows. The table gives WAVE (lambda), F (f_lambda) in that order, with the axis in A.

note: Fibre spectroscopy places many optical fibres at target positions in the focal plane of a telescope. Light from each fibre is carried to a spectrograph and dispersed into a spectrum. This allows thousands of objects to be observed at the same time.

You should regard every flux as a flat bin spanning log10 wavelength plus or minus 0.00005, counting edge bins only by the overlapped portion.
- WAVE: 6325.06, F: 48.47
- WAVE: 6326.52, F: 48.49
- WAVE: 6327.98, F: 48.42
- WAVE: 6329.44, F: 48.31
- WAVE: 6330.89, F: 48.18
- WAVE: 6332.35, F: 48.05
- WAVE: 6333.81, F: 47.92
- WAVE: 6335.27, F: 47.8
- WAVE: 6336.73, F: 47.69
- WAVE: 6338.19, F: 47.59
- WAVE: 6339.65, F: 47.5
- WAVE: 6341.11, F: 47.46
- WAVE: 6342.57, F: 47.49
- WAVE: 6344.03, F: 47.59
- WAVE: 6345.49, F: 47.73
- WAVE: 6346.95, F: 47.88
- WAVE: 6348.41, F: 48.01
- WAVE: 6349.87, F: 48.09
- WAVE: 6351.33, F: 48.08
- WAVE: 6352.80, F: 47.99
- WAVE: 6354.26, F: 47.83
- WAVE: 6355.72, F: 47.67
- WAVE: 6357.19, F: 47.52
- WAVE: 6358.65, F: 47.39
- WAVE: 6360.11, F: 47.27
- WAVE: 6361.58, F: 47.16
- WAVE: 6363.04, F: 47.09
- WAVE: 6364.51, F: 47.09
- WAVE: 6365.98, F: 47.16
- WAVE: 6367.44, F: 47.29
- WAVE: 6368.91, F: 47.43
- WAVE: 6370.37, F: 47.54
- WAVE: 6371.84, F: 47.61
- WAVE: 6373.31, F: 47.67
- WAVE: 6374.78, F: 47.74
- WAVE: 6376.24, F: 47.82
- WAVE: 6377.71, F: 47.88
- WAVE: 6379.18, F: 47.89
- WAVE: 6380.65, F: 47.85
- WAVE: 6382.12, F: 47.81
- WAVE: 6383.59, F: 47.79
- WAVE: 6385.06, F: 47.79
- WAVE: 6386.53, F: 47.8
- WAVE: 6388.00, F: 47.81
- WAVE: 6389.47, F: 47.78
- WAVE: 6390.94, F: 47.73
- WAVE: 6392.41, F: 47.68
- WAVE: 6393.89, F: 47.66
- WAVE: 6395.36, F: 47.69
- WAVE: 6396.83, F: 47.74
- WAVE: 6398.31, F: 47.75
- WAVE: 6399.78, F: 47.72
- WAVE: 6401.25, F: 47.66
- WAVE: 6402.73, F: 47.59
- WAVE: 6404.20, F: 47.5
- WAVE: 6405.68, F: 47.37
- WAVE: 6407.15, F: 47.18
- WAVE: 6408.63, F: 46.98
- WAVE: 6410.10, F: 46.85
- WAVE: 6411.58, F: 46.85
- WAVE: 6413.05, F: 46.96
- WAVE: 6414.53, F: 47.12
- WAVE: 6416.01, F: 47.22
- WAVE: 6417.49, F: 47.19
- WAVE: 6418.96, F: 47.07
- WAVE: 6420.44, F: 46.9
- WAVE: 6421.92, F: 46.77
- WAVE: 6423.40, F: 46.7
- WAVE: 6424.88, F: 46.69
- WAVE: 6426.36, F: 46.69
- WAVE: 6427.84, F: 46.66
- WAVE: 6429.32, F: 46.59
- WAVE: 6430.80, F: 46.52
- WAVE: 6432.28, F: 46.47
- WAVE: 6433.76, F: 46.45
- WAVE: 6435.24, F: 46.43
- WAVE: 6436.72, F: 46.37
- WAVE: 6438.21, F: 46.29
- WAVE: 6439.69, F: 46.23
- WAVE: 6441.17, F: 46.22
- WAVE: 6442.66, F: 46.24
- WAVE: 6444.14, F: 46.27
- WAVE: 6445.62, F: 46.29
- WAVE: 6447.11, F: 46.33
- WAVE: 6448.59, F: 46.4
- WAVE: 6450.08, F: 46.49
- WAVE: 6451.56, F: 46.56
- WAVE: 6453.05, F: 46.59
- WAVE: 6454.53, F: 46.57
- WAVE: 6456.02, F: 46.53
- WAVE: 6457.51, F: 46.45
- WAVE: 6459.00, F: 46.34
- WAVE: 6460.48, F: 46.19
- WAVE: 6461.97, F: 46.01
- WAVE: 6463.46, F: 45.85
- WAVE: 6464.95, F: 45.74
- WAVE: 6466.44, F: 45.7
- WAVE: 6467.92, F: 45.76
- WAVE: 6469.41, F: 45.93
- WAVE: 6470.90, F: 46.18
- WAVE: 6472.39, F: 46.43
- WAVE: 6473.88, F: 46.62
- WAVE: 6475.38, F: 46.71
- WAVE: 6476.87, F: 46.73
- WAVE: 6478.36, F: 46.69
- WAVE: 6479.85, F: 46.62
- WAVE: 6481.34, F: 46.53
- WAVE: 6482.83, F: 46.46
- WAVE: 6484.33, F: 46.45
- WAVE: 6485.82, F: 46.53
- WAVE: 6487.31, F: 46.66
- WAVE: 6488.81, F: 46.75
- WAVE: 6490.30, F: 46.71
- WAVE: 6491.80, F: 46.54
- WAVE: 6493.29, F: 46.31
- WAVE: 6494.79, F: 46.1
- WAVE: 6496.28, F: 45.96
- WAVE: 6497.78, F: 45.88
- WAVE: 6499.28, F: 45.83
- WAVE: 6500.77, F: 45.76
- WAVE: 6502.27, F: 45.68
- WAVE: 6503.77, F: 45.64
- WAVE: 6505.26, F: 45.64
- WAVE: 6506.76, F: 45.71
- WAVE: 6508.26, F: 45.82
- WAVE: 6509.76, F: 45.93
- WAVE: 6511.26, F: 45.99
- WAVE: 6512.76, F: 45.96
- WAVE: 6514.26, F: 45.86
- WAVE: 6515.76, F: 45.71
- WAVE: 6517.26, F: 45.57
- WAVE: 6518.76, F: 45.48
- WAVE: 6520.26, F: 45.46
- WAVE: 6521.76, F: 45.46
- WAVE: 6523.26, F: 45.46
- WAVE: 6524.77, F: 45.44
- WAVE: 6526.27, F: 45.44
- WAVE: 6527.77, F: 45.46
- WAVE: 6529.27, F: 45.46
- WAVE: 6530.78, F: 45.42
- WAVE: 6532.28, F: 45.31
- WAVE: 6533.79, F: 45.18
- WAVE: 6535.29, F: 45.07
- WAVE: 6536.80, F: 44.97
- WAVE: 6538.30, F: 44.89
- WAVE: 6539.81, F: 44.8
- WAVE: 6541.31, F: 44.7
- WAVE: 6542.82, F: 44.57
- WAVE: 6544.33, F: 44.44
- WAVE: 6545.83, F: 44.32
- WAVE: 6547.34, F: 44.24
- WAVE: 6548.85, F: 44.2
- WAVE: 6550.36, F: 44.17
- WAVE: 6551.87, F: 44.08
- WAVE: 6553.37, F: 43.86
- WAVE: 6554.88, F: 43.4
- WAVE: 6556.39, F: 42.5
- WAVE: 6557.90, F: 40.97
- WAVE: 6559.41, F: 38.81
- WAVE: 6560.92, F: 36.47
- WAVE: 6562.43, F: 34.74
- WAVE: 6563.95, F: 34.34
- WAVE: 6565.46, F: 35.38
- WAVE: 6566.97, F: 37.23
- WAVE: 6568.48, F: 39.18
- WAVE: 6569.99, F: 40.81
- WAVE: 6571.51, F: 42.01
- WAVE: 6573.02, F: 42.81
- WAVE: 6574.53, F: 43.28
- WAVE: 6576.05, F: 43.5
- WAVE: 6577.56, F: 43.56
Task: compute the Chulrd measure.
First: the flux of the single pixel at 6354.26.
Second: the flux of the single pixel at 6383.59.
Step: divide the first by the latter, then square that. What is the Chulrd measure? 1.00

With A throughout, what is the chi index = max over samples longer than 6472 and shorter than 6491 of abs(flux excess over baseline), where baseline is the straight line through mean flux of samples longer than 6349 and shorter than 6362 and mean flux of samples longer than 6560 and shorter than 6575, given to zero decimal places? 5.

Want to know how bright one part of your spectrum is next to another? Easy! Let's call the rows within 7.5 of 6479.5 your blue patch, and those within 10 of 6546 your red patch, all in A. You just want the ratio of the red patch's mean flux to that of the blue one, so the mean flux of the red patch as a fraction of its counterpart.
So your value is 0.952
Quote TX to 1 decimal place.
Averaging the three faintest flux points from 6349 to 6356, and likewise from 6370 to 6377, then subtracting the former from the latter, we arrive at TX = -0.2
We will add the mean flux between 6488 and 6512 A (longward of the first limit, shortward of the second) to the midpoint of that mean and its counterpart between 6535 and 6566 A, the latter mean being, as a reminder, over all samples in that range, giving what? 90.1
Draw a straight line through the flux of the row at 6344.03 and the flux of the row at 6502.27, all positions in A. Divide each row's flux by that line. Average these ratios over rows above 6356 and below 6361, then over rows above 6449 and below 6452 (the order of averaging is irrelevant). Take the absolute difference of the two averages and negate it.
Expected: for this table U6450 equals -0.0053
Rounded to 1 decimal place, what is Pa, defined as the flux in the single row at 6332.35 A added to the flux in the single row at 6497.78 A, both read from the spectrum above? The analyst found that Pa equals 93.9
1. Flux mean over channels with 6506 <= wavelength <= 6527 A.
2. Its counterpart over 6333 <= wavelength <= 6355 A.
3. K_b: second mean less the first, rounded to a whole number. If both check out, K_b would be 2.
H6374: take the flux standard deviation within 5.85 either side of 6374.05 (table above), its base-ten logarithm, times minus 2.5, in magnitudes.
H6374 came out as 2.0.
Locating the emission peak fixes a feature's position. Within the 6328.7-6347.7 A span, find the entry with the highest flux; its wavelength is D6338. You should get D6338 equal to 6329.44 A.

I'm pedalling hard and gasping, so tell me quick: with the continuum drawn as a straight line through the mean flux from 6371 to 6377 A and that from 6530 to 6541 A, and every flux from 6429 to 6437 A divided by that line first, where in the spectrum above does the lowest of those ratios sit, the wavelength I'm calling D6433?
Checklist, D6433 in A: 6436.72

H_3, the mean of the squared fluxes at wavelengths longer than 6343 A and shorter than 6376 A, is 2264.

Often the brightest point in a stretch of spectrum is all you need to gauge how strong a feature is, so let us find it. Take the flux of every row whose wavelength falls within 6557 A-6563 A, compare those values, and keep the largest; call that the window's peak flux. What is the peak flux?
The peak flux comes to 40.97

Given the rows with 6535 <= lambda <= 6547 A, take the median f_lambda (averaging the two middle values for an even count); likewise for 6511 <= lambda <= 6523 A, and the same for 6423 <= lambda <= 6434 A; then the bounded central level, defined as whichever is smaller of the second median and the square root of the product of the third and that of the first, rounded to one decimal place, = 45.6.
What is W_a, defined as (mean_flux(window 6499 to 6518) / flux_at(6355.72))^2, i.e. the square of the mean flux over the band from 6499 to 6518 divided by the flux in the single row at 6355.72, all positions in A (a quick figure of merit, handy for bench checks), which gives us 0.92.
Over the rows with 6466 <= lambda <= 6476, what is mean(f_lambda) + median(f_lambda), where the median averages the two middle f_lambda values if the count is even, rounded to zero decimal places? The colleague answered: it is 92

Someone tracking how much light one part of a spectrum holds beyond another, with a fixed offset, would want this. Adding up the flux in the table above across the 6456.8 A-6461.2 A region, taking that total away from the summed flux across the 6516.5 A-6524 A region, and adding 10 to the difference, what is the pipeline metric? 98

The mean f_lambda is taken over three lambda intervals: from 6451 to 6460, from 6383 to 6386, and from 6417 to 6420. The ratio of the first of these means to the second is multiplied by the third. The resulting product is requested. 45.9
